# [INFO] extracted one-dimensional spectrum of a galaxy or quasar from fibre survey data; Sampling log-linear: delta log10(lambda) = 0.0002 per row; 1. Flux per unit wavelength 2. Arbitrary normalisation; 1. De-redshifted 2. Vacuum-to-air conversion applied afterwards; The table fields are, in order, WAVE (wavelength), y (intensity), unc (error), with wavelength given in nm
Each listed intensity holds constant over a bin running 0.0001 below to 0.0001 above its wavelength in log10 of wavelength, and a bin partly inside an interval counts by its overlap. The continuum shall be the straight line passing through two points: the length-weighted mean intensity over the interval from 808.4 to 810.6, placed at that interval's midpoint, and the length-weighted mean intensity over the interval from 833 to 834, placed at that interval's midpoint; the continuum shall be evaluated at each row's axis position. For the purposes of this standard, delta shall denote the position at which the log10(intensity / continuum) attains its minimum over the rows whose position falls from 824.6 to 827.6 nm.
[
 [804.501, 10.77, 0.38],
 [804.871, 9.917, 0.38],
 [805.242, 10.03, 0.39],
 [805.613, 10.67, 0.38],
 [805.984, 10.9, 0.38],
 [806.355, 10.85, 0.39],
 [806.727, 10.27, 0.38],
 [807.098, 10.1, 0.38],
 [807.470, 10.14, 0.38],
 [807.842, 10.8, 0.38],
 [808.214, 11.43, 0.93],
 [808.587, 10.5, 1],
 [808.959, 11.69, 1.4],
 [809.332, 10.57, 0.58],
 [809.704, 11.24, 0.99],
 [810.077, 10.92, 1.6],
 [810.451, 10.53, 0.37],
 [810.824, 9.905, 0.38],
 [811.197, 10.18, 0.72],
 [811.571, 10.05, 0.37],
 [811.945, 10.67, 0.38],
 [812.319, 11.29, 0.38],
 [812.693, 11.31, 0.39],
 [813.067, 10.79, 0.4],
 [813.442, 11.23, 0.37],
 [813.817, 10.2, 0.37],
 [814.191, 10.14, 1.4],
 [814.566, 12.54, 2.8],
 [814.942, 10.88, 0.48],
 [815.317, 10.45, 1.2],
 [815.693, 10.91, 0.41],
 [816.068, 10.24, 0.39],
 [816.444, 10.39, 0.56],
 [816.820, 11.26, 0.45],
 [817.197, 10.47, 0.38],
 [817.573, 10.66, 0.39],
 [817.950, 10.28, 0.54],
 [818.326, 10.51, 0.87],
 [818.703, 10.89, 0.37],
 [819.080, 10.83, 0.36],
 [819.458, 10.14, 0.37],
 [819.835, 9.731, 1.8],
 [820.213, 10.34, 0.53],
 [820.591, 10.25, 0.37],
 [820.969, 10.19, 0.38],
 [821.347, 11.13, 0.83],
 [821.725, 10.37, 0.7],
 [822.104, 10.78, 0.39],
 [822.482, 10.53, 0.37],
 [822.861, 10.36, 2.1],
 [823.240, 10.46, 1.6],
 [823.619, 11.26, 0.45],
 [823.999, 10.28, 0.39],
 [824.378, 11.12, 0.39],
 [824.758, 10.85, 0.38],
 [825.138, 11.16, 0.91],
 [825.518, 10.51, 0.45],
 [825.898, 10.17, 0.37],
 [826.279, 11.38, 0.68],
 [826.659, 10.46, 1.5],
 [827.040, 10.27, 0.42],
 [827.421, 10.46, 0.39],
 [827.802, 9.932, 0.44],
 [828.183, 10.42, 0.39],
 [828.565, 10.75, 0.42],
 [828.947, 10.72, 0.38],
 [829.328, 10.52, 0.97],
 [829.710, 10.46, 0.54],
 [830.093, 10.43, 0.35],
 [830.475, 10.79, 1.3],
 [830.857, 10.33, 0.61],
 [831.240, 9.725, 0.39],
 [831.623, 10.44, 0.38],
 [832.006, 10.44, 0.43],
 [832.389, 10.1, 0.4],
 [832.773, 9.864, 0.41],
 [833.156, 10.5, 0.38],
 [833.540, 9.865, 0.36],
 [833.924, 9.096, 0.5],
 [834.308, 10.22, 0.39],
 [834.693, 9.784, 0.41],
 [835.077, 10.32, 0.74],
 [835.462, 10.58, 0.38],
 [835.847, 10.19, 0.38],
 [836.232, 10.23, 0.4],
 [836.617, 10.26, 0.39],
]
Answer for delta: 825.898 nm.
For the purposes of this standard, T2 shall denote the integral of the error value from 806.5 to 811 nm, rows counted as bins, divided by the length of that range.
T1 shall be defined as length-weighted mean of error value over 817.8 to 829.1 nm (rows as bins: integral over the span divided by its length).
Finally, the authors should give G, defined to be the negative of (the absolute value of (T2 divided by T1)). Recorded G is -1.12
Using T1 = 0.65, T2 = 0.73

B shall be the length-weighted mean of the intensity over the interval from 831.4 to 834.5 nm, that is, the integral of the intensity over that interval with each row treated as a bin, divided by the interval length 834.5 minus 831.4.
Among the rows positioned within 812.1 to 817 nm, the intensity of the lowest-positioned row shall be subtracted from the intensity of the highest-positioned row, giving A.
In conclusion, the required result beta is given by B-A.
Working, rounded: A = 0.0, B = 10.1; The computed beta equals 10.1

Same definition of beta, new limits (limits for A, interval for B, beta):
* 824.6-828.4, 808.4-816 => 11.2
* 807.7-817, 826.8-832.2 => 9.9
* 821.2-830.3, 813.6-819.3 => 11.4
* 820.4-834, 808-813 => 11.9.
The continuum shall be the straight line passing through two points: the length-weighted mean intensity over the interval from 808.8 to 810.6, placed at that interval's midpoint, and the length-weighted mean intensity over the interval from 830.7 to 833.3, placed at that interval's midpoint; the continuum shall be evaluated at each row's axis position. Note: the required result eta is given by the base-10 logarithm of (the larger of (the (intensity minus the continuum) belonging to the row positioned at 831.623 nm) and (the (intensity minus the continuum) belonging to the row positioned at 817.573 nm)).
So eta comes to -0.63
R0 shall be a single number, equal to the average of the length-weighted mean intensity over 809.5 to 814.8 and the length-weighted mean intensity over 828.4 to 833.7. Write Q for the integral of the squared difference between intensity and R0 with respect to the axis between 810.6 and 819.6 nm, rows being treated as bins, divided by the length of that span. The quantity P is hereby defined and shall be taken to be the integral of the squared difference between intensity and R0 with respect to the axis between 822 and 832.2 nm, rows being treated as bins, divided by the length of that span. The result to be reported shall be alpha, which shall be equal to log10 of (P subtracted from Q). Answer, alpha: -0.7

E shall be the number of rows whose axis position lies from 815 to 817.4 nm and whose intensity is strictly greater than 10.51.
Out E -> 2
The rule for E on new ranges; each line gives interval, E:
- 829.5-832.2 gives 1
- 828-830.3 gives 3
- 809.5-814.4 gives 8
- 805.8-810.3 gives 8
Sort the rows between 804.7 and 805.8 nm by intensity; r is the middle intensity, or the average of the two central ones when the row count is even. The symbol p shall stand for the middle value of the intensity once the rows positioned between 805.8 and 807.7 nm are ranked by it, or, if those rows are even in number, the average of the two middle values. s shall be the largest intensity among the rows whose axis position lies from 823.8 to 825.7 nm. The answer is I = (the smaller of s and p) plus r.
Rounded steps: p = 10.3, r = 10.0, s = 11.16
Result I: 20.3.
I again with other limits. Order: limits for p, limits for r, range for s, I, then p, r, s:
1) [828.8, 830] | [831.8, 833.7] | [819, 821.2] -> 20.6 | 10.5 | 10.1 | 10.83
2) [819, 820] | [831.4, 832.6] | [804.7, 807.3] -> 20.6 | 10.1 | 10.4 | 10.9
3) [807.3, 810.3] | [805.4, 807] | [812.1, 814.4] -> 21.6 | 10.9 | 10.8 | 11.31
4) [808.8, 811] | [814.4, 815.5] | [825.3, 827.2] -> 21.6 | 10.7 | 10.9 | 11.38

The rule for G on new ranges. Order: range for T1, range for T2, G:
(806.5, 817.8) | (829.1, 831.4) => -1.01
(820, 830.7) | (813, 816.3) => -1.34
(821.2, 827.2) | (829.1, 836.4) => -0.68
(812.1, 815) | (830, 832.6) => -0.67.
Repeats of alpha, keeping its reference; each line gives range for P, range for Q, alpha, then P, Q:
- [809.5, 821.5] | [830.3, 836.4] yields -1.6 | 0.306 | 0.33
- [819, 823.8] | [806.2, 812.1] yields -1.1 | 0.170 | 0.26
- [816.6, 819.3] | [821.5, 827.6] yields -1.4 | 0.107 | 0.15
